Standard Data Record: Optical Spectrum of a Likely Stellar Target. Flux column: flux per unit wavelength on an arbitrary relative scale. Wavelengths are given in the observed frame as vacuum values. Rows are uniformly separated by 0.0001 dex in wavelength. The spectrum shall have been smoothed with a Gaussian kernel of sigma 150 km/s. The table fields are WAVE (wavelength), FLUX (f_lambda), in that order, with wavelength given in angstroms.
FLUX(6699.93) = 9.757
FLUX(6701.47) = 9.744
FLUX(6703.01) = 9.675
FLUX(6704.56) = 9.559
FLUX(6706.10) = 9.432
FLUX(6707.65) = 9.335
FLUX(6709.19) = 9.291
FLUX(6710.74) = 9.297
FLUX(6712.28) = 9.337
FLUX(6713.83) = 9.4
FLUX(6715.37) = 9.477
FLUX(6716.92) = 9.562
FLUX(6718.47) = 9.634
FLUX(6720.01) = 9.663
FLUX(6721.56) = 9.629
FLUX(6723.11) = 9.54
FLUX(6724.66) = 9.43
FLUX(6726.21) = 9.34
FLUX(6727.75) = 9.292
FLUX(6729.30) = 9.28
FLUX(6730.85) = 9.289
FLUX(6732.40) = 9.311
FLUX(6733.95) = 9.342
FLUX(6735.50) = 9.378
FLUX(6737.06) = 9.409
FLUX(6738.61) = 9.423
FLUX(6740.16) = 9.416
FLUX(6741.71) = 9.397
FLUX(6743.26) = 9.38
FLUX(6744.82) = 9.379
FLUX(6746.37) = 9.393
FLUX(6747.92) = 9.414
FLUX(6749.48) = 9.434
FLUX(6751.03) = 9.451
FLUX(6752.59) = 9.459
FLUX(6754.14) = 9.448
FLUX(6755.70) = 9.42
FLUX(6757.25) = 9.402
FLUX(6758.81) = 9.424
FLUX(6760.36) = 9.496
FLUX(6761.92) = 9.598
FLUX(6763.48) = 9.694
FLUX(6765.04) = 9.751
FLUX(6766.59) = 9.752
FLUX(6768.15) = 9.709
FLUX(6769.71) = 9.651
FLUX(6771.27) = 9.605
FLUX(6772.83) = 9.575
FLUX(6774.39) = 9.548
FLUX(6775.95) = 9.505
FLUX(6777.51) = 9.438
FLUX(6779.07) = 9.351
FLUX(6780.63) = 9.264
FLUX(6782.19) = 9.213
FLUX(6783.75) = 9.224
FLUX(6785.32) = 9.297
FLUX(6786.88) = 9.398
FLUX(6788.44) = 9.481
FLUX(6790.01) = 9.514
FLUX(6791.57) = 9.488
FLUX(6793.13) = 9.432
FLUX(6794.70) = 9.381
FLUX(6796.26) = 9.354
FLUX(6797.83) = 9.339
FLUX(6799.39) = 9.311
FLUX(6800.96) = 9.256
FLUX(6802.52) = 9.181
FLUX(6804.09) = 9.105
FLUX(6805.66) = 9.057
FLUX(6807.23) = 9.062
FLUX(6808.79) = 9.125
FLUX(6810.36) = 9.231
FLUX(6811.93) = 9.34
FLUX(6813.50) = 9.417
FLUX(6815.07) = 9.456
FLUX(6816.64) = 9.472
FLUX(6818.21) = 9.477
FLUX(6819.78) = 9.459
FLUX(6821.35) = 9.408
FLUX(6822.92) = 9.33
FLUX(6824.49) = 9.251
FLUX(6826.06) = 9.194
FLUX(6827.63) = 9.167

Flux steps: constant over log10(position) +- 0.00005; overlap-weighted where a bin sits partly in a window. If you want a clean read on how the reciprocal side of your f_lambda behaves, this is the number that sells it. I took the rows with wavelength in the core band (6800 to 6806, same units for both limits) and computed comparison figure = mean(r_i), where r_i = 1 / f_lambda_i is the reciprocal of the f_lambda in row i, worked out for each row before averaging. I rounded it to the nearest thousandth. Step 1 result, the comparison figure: 0.109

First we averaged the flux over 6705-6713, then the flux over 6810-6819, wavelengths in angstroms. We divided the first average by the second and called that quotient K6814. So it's 0.99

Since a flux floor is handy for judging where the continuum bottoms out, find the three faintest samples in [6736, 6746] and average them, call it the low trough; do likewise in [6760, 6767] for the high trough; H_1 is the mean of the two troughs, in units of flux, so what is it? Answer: 9.49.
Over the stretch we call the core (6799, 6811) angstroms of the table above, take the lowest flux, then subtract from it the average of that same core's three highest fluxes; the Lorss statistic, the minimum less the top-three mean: -0.21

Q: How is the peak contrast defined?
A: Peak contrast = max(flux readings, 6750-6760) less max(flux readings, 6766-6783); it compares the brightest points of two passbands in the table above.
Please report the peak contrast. -0.3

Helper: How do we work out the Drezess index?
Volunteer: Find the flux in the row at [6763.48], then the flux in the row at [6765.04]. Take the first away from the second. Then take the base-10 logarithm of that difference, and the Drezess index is -1.2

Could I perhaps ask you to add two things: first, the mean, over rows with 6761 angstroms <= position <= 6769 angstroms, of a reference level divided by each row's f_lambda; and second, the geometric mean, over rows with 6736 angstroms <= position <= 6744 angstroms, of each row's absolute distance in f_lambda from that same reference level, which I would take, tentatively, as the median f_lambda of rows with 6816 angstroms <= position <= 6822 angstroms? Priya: 1.03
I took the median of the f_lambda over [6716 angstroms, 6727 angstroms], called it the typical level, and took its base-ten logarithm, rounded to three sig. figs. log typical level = 0.981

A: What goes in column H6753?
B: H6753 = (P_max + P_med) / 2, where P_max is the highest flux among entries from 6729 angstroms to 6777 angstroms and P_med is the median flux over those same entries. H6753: 9.59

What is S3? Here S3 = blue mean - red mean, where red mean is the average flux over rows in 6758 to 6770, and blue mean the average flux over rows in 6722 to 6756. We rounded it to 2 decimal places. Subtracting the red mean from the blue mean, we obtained -0.24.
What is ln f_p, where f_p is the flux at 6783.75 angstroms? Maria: 2.22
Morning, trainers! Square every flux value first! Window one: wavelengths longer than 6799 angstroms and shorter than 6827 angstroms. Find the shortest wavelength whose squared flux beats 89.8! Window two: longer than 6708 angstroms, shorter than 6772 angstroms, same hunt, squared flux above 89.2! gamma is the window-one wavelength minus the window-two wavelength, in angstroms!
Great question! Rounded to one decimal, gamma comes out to 102.8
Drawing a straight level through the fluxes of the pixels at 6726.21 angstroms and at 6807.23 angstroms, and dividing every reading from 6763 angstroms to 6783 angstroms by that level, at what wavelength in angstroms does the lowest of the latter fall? 6782.19 angstroms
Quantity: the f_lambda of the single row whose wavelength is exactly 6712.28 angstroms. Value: 9.337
